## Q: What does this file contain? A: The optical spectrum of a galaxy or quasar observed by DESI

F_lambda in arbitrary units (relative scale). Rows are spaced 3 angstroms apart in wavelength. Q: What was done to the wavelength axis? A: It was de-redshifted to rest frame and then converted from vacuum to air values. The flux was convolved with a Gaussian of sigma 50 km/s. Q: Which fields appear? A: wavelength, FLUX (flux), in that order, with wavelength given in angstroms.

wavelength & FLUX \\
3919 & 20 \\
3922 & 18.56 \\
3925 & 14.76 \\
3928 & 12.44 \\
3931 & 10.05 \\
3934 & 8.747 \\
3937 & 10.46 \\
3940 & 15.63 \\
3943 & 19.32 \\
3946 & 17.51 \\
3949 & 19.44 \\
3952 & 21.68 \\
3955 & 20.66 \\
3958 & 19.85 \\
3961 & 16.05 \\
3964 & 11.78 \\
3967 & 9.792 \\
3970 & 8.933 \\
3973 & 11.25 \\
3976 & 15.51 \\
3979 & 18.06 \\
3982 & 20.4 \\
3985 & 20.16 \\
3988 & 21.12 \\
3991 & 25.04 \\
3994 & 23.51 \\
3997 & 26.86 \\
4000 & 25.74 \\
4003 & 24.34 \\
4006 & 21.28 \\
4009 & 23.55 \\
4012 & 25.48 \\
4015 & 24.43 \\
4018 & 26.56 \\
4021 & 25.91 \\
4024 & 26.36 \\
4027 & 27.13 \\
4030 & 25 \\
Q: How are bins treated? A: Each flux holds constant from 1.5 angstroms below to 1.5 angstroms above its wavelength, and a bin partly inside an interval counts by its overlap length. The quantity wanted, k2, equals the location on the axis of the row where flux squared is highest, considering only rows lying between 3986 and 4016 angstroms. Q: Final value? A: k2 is 3997 angstroms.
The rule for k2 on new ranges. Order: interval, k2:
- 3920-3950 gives 3949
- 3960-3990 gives 3988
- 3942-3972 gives 3952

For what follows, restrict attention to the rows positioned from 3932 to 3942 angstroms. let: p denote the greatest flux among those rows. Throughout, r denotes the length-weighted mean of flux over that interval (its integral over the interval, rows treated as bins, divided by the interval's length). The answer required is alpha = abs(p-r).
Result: 3.7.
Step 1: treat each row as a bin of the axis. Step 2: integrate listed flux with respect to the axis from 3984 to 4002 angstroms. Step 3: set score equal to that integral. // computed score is 429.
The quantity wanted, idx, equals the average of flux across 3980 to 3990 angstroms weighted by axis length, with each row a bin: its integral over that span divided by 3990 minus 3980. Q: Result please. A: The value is 21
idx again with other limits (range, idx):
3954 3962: 19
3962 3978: 12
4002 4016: 24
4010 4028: 26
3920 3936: 13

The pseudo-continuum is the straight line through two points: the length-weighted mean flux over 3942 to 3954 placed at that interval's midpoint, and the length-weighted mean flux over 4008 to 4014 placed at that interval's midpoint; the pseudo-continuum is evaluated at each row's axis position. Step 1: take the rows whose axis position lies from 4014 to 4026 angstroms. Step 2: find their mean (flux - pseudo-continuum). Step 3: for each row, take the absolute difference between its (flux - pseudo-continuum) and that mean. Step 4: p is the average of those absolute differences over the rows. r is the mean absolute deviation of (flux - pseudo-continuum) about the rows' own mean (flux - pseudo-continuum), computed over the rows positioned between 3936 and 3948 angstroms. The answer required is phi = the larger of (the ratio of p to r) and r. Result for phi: 2.5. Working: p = 0.5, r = 2.5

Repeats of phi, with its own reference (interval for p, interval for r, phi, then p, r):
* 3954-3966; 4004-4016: 3.3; 3.4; 1.0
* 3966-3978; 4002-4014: 1.5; 1.9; 1.2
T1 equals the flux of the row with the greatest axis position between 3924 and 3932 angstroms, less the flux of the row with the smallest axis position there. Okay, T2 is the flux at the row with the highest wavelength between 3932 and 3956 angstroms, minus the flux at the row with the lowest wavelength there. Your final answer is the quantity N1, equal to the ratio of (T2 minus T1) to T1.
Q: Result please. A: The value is -3.5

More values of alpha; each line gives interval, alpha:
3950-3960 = 1.2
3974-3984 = 2.6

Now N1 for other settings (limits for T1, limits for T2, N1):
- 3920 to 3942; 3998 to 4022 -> -1.1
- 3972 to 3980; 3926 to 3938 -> -1.3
